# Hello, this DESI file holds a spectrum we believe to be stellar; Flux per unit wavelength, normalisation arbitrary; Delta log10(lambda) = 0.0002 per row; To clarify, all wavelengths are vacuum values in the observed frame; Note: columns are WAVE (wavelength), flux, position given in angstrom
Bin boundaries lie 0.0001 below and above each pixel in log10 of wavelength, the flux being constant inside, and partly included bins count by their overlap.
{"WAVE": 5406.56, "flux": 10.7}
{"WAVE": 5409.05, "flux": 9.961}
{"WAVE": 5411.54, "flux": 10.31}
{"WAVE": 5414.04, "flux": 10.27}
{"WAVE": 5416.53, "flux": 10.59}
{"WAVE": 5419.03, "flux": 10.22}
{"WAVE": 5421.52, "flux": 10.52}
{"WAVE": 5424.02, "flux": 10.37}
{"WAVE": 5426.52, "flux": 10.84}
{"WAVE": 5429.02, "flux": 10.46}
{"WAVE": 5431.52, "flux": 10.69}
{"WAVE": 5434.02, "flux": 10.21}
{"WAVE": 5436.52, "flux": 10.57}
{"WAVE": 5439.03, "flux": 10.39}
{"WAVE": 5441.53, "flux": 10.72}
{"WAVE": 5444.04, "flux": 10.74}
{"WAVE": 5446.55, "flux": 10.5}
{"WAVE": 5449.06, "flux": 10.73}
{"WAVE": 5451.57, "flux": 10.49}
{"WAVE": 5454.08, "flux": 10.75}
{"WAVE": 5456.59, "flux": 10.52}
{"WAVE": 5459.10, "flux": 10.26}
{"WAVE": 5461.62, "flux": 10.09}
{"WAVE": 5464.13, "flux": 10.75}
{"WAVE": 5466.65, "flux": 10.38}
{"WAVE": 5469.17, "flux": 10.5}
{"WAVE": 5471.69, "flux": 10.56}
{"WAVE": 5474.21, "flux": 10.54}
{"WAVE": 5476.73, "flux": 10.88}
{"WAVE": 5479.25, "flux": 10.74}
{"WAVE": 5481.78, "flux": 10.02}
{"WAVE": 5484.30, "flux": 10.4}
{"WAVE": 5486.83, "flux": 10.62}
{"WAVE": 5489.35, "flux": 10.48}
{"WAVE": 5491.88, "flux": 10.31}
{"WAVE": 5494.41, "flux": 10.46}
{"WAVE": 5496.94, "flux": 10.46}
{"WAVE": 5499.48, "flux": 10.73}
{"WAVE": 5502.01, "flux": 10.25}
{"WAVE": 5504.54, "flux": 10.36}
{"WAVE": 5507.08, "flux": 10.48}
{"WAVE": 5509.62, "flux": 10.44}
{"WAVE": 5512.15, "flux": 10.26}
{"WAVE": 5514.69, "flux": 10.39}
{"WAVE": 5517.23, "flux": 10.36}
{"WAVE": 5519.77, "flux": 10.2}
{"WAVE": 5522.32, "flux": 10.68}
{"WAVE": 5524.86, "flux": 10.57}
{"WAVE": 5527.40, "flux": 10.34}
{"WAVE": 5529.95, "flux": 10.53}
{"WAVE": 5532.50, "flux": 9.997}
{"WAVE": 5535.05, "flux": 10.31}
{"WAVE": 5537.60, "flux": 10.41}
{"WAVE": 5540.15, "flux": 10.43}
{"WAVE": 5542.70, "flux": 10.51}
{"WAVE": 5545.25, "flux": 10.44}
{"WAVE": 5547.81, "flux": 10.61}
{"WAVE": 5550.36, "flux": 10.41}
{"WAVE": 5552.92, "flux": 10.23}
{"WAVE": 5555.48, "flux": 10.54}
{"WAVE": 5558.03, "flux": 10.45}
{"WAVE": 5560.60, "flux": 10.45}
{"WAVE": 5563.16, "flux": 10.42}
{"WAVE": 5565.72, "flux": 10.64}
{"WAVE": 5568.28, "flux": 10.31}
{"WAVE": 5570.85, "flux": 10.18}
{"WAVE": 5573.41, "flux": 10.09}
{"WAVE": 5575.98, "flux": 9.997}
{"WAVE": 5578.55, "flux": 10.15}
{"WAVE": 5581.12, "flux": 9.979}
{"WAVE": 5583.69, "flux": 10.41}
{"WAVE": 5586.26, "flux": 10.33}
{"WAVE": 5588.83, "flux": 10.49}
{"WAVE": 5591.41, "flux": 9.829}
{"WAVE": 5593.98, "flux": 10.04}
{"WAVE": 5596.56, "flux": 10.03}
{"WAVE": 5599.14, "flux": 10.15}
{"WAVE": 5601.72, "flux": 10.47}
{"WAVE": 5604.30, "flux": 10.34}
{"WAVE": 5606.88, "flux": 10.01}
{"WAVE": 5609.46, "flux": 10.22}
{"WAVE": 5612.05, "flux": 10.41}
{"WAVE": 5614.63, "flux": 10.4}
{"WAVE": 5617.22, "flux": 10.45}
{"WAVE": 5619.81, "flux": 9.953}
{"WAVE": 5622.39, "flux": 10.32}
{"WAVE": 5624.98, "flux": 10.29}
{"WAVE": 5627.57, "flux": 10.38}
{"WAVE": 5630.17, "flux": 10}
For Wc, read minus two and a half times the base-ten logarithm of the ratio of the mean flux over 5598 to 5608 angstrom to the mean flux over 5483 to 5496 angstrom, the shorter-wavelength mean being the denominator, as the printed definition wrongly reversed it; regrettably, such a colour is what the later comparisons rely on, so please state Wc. 0.022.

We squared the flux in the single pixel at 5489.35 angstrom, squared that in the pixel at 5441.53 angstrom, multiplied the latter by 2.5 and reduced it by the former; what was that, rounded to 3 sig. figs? 177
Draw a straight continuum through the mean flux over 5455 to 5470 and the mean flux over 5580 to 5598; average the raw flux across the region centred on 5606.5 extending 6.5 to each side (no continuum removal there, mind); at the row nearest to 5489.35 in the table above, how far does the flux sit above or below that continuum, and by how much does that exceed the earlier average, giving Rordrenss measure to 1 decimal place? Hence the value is -10.2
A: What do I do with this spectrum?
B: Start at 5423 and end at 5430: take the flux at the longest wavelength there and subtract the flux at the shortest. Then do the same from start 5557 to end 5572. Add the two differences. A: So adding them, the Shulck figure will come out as -0.18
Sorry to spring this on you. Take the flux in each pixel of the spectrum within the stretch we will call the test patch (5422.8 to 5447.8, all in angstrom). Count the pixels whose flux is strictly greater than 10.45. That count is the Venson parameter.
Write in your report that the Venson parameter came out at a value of 7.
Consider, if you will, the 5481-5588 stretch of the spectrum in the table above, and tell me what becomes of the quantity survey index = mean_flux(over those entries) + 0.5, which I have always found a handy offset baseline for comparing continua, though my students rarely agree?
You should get 10.9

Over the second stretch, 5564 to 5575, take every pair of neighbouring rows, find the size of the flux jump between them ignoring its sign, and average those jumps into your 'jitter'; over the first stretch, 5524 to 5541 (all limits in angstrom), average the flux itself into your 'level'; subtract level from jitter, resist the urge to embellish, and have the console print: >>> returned -10.2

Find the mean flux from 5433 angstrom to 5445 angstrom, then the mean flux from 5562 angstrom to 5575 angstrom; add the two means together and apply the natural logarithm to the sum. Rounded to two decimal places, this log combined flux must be 3.04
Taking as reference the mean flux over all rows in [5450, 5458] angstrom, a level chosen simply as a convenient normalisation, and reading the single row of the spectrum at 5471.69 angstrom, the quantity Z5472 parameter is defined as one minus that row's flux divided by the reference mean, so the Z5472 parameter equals 0.003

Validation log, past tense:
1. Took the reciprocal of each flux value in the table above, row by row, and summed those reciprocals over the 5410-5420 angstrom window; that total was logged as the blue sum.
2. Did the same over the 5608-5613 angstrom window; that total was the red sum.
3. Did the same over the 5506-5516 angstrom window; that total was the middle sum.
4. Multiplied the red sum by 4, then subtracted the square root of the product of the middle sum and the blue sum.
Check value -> 0.39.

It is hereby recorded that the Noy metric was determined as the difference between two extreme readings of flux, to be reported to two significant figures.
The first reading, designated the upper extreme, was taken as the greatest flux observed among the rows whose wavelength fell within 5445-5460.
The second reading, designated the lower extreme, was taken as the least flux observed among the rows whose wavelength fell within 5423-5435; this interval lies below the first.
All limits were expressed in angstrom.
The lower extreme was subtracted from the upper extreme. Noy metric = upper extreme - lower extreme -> 0.54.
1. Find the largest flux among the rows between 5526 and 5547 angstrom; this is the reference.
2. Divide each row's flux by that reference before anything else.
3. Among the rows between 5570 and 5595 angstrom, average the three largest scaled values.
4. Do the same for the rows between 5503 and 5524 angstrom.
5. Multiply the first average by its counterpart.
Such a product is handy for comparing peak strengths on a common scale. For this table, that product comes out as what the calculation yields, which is 0.99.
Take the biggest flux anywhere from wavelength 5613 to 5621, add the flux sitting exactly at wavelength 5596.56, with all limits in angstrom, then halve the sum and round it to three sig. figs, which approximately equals 10.2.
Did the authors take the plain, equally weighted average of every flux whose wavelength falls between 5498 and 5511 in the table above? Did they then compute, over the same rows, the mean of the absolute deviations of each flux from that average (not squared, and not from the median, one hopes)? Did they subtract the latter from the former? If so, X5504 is 10.33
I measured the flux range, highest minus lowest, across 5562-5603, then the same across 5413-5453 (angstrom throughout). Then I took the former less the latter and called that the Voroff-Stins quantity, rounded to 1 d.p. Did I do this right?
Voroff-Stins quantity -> 0.2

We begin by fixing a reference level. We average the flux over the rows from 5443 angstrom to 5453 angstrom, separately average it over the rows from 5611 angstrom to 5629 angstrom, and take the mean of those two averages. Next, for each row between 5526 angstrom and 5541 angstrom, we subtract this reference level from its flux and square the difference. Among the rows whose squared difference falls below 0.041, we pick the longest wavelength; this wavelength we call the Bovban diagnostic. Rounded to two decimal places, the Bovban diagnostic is 5540.15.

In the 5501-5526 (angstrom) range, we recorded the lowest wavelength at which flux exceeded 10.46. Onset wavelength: 5507.08 angstrom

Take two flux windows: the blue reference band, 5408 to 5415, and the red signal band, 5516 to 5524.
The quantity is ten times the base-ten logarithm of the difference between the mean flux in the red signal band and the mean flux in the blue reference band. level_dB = -6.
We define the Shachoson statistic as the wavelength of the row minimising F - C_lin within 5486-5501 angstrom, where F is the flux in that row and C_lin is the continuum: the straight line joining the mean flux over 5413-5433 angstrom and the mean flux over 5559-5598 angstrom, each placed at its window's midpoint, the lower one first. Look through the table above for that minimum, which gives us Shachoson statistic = 5491.88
